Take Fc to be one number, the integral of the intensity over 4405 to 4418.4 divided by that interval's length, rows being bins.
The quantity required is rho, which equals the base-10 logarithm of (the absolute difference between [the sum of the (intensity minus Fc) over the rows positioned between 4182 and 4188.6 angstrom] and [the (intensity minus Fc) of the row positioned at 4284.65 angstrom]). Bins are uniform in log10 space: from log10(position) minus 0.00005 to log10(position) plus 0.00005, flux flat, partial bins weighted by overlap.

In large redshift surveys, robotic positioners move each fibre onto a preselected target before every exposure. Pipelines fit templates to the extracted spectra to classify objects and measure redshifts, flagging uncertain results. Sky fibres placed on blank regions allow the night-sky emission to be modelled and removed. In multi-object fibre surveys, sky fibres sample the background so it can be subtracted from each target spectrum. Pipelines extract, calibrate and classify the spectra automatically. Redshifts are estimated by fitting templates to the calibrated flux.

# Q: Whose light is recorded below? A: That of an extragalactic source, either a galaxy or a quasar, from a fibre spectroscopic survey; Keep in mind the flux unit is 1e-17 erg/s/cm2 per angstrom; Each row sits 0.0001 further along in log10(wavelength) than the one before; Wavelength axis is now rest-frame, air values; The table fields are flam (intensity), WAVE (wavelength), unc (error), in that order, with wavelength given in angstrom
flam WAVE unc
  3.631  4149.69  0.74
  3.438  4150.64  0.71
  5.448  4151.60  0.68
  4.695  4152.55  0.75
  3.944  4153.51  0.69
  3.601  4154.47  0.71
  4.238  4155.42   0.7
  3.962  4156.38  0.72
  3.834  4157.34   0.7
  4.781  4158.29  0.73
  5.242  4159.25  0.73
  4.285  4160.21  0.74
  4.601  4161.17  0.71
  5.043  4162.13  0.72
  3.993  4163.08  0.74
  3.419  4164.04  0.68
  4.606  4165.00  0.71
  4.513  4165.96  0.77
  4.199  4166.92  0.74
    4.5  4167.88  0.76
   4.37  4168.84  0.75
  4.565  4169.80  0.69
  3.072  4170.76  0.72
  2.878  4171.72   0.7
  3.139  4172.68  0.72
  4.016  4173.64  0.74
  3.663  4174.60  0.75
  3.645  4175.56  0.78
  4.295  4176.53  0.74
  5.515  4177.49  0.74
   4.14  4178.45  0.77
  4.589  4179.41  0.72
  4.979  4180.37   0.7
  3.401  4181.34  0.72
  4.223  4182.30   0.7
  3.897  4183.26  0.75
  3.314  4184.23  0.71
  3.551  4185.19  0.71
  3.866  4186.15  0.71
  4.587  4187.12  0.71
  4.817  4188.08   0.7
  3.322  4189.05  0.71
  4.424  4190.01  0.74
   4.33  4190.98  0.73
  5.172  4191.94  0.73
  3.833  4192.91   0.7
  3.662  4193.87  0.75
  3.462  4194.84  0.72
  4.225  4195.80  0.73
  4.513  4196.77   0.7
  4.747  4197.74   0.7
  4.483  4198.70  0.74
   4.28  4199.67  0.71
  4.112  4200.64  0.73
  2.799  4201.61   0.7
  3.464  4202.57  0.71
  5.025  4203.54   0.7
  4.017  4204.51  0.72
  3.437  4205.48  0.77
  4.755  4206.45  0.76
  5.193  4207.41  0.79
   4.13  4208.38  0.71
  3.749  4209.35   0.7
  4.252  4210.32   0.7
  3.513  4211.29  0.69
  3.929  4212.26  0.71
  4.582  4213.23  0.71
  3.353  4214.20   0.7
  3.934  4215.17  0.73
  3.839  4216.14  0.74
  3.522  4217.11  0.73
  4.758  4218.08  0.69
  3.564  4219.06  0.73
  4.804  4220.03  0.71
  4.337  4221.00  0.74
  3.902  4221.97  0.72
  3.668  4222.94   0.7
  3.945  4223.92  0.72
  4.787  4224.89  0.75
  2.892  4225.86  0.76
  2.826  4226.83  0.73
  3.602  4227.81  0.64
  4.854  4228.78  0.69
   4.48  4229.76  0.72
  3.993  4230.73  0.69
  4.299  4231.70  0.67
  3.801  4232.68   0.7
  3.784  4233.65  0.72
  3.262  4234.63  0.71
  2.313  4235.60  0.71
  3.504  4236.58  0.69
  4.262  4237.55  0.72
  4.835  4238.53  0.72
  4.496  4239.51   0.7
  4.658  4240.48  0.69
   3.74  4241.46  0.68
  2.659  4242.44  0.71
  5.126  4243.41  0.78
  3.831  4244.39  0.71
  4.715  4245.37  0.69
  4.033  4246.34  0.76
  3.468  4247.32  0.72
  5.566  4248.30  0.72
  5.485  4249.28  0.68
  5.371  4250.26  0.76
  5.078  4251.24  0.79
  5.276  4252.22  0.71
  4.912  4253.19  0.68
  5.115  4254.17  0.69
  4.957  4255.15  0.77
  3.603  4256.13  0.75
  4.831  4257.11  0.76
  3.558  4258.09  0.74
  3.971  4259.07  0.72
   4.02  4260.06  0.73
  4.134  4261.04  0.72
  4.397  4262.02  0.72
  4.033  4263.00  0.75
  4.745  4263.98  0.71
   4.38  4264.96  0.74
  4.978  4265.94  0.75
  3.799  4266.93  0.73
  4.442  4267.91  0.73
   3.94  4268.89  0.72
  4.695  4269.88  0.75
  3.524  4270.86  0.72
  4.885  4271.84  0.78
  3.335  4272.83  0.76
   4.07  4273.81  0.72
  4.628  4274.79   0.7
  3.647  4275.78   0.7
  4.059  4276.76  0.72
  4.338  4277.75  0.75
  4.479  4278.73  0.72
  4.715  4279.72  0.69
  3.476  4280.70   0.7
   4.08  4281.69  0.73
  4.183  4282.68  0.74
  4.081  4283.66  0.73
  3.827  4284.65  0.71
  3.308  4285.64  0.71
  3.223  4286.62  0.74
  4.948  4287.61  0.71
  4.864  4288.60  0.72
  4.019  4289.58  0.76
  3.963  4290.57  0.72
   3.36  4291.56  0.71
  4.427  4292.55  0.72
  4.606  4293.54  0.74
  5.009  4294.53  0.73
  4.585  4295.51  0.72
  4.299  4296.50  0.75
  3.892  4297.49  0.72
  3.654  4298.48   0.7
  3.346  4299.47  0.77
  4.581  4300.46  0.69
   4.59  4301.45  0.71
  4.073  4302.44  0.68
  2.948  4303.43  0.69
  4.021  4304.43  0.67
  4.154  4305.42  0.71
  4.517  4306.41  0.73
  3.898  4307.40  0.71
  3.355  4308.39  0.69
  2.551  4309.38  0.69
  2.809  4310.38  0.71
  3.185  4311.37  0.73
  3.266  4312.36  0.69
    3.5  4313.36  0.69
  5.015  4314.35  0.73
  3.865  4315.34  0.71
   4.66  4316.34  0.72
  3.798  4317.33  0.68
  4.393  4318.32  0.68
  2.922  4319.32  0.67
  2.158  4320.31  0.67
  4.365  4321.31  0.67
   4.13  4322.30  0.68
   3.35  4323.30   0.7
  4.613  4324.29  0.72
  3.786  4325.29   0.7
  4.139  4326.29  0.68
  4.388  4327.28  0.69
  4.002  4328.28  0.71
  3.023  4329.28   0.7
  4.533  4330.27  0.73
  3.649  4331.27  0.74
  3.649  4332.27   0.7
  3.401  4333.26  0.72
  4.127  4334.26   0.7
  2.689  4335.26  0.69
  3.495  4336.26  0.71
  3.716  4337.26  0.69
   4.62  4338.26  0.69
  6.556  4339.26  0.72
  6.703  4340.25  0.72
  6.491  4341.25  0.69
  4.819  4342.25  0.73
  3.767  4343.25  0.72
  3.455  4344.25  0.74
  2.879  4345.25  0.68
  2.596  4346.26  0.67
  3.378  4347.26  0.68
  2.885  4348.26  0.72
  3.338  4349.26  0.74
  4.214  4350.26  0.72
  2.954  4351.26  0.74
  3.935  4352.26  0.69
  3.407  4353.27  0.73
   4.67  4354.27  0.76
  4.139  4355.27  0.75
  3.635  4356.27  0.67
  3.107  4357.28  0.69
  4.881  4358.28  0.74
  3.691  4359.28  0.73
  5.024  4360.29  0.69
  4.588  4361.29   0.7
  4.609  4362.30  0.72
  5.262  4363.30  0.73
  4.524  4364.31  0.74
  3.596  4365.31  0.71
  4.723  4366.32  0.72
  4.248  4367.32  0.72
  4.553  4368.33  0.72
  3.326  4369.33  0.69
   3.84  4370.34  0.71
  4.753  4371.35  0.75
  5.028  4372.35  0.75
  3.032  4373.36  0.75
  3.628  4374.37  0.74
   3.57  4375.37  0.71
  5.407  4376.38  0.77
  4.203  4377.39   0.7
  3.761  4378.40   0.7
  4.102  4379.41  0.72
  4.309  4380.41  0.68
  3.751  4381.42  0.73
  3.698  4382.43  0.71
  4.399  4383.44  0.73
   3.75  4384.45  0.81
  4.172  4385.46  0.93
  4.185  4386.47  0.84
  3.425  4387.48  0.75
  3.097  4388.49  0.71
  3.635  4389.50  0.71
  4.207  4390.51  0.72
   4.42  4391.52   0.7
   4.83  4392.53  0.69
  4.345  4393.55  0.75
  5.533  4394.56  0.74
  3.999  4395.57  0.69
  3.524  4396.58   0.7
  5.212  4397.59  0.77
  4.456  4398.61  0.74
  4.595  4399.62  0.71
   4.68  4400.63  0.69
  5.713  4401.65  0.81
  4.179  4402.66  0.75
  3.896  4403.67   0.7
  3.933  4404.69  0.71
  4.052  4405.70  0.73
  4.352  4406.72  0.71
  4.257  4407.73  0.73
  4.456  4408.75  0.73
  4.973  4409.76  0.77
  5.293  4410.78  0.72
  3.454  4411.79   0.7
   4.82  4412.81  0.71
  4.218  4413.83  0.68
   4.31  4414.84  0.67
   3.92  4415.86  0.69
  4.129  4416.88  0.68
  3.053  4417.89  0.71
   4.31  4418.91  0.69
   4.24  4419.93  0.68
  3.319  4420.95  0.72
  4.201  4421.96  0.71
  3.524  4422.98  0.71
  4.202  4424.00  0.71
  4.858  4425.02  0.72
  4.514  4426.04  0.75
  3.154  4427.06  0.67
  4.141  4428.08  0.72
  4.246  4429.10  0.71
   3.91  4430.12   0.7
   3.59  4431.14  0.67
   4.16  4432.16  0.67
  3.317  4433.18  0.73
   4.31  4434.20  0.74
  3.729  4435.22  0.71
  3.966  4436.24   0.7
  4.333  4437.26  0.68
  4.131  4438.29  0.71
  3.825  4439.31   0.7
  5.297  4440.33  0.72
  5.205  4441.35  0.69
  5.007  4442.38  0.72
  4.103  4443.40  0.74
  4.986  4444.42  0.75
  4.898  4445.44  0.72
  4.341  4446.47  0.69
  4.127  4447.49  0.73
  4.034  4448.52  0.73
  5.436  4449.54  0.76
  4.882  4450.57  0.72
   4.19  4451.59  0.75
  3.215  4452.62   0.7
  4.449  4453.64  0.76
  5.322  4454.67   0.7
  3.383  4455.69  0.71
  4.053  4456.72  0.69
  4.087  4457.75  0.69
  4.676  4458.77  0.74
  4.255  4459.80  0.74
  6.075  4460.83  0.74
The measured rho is 0.028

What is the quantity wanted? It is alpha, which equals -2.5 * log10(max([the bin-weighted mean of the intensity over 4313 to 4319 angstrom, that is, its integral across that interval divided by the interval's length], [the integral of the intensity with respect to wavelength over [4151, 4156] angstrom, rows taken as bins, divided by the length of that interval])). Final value -1.60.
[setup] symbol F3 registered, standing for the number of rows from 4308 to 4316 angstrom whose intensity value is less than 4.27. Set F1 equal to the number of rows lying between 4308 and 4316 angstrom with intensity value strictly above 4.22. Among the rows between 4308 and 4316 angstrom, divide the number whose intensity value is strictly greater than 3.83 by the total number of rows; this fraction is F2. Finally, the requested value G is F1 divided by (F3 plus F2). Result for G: 0.1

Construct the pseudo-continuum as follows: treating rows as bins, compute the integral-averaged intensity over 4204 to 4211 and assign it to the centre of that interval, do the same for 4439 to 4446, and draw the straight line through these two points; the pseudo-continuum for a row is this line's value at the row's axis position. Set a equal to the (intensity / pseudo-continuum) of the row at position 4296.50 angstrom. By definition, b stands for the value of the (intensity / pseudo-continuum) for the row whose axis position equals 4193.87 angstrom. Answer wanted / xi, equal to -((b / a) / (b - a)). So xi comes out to 10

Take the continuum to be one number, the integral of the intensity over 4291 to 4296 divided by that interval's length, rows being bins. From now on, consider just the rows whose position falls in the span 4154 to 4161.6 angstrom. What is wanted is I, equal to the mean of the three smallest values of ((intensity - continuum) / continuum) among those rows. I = -0.14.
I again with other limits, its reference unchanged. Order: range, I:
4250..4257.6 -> 0.01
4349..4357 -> -0.26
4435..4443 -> -0.13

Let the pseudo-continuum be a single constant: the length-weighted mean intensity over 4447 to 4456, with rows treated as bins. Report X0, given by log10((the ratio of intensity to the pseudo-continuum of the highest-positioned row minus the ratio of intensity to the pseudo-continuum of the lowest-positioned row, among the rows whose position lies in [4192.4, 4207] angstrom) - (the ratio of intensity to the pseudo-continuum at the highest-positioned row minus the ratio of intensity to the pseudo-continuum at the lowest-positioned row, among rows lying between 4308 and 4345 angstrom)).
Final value -0.72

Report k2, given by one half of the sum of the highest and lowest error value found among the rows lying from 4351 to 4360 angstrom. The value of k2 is 0.715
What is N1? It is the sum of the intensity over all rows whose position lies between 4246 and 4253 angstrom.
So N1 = 34.3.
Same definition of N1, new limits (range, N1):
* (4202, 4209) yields 30.0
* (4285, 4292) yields 27.7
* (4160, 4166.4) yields 30.5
